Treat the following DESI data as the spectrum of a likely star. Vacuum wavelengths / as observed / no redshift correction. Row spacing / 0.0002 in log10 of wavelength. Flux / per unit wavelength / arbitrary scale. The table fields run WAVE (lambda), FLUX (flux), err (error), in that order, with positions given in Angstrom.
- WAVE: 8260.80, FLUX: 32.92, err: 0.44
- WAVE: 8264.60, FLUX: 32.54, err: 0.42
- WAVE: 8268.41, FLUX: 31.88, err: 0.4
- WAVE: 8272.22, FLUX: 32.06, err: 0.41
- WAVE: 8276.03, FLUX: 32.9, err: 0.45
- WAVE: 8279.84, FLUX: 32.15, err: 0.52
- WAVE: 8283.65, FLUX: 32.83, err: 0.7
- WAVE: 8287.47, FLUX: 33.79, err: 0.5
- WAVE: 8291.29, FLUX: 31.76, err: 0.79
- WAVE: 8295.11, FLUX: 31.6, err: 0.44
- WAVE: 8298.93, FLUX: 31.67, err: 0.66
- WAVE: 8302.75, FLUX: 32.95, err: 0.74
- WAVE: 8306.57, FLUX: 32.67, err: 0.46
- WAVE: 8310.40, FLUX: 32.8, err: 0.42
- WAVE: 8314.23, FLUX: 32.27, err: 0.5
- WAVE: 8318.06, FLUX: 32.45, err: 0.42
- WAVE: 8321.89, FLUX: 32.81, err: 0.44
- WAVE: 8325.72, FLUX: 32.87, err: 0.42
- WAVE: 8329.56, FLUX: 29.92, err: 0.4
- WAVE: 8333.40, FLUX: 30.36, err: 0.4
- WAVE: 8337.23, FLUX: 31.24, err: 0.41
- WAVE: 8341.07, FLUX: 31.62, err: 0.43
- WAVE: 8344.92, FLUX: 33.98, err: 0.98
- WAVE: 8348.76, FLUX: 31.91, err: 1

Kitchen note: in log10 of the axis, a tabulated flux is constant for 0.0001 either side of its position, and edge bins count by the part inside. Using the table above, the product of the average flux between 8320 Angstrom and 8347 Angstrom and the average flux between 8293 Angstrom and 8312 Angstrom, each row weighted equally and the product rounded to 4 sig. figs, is 1029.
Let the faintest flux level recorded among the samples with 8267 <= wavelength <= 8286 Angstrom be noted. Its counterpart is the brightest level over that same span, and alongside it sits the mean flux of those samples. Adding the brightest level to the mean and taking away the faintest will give 33.4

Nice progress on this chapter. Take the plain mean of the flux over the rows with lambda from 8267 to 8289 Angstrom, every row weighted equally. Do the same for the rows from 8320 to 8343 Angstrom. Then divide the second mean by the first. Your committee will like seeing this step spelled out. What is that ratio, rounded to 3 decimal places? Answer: 0.965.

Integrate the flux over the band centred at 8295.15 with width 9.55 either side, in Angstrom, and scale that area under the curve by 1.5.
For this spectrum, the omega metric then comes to 927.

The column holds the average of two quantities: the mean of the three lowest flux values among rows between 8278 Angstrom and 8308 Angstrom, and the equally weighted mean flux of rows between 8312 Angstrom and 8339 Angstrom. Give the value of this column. 31.7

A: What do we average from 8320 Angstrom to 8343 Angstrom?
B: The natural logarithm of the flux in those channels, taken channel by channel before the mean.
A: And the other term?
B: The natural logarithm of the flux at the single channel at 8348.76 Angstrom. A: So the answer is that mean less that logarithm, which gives -0.015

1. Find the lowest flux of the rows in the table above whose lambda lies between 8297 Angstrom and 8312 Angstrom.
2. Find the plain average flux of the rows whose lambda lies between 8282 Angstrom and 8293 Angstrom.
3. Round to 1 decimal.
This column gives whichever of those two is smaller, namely 31.7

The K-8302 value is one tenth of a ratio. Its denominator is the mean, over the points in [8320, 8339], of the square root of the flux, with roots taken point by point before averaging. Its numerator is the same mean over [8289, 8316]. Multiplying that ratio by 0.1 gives 0.101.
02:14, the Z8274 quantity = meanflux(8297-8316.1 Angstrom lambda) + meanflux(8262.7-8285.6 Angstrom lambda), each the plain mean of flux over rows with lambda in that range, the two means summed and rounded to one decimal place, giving 64.9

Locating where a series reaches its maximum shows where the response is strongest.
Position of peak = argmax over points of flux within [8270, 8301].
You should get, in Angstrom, 8287.47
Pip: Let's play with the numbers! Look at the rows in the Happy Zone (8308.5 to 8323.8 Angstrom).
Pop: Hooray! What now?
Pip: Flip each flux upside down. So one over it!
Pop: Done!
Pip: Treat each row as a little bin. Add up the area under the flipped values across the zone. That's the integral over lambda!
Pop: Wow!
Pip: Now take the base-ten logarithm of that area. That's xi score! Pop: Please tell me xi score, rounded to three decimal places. -0.328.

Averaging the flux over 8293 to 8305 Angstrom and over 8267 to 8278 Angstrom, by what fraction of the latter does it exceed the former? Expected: 0.01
